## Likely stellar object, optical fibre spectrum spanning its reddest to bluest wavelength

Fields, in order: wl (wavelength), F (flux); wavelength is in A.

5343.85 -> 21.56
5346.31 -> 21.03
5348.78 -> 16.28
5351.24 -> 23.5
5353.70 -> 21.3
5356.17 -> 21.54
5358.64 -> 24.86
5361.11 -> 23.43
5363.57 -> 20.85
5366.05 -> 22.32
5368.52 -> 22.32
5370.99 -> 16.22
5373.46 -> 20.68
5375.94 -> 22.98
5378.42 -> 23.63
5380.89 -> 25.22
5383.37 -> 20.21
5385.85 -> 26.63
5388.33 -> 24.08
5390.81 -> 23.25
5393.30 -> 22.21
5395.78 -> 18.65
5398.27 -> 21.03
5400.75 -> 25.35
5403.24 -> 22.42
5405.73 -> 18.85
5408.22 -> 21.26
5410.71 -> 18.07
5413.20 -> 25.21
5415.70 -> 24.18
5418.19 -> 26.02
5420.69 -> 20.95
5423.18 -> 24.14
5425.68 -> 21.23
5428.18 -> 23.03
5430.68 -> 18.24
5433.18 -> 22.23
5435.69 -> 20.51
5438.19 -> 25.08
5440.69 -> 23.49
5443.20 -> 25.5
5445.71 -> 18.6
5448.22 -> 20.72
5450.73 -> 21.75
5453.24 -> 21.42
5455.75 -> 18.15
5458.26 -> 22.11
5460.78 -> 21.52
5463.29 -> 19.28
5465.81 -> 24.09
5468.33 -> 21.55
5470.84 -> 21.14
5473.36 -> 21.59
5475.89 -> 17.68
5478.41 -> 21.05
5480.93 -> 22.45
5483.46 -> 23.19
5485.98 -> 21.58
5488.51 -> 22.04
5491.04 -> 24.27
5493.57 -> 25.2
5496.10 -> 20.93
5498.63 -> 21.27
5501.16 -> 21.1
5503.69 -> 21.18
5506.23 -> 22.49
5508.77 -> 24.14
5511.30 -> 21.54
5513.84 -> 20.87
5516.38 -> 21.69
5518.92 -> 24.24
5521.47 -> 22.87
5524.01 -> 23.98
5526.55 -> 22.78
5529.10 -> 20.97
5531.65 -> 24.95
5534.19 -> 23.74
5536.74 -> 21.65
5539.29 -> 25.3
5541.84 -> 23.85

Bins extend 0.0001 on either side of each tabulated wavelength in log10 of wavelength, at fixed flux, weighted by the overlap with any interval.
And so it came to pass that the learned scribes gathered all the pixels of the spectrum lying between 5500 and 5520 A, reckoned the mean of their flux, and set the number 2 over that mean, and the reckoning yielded 0.0903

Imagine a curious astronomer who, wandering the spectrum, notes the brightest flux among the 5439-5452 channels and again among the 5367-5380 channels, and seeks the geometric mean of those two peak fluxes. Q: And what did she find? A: 24.5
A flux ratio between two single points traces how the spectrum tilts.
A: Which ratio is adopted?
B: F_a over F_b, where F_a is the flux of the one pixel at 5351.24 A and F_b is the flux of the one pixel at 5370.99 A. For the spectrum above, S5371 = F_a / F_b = 1.45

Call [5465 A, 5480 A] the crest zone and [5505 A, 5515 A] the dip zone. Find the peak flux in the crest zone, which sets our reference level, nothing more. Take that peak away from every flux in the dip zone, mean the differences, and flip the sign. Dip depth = 1.8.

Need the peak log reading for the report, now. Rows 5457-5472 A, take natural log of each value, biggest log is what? 3.18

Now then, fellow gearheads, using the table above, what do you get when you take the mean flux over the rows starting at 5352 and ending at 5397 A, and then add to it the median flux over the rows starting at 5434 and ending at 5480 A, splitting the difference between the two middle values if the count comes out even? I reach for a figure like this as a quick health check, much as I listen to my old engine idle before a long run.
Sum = 43.7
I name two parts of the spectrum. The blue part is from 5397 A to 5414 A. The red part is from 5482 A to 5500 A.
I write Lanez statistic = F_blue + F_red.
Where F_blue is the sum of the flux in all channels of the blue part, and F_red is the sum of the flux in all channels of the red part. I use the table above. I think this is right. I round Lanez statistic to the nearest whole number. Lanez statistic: 311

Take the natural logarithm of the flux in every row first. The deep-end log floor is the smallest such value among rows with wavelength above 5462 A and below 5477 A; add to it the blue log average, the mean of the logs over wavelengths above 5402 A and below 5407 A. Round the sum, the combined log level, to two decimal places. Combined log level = 5.90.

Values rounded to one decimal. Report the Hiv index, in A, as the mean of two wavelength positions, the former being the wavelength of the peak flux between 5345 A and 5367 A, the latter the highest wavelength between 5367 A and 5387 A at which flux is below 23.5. 5371.0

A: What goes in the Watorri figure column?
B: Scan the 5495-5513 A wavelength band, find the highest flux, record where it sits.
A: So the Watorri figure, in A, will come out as 5508.77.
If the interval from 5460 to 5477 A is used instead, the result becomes 5465.81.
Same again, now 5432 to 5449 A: 5443.20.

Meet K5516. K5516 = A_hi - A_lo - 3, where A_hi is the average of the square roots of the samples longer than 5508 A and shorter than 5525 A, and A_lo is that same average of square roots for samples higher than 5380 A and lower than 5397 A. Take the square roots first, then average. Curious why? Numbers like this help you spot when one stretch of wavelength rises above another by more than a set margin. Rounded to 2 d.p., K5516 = -3.01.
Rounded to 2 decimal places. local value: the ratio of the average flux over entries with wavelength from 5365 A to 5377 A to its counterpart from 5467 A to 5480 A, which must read 1.01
